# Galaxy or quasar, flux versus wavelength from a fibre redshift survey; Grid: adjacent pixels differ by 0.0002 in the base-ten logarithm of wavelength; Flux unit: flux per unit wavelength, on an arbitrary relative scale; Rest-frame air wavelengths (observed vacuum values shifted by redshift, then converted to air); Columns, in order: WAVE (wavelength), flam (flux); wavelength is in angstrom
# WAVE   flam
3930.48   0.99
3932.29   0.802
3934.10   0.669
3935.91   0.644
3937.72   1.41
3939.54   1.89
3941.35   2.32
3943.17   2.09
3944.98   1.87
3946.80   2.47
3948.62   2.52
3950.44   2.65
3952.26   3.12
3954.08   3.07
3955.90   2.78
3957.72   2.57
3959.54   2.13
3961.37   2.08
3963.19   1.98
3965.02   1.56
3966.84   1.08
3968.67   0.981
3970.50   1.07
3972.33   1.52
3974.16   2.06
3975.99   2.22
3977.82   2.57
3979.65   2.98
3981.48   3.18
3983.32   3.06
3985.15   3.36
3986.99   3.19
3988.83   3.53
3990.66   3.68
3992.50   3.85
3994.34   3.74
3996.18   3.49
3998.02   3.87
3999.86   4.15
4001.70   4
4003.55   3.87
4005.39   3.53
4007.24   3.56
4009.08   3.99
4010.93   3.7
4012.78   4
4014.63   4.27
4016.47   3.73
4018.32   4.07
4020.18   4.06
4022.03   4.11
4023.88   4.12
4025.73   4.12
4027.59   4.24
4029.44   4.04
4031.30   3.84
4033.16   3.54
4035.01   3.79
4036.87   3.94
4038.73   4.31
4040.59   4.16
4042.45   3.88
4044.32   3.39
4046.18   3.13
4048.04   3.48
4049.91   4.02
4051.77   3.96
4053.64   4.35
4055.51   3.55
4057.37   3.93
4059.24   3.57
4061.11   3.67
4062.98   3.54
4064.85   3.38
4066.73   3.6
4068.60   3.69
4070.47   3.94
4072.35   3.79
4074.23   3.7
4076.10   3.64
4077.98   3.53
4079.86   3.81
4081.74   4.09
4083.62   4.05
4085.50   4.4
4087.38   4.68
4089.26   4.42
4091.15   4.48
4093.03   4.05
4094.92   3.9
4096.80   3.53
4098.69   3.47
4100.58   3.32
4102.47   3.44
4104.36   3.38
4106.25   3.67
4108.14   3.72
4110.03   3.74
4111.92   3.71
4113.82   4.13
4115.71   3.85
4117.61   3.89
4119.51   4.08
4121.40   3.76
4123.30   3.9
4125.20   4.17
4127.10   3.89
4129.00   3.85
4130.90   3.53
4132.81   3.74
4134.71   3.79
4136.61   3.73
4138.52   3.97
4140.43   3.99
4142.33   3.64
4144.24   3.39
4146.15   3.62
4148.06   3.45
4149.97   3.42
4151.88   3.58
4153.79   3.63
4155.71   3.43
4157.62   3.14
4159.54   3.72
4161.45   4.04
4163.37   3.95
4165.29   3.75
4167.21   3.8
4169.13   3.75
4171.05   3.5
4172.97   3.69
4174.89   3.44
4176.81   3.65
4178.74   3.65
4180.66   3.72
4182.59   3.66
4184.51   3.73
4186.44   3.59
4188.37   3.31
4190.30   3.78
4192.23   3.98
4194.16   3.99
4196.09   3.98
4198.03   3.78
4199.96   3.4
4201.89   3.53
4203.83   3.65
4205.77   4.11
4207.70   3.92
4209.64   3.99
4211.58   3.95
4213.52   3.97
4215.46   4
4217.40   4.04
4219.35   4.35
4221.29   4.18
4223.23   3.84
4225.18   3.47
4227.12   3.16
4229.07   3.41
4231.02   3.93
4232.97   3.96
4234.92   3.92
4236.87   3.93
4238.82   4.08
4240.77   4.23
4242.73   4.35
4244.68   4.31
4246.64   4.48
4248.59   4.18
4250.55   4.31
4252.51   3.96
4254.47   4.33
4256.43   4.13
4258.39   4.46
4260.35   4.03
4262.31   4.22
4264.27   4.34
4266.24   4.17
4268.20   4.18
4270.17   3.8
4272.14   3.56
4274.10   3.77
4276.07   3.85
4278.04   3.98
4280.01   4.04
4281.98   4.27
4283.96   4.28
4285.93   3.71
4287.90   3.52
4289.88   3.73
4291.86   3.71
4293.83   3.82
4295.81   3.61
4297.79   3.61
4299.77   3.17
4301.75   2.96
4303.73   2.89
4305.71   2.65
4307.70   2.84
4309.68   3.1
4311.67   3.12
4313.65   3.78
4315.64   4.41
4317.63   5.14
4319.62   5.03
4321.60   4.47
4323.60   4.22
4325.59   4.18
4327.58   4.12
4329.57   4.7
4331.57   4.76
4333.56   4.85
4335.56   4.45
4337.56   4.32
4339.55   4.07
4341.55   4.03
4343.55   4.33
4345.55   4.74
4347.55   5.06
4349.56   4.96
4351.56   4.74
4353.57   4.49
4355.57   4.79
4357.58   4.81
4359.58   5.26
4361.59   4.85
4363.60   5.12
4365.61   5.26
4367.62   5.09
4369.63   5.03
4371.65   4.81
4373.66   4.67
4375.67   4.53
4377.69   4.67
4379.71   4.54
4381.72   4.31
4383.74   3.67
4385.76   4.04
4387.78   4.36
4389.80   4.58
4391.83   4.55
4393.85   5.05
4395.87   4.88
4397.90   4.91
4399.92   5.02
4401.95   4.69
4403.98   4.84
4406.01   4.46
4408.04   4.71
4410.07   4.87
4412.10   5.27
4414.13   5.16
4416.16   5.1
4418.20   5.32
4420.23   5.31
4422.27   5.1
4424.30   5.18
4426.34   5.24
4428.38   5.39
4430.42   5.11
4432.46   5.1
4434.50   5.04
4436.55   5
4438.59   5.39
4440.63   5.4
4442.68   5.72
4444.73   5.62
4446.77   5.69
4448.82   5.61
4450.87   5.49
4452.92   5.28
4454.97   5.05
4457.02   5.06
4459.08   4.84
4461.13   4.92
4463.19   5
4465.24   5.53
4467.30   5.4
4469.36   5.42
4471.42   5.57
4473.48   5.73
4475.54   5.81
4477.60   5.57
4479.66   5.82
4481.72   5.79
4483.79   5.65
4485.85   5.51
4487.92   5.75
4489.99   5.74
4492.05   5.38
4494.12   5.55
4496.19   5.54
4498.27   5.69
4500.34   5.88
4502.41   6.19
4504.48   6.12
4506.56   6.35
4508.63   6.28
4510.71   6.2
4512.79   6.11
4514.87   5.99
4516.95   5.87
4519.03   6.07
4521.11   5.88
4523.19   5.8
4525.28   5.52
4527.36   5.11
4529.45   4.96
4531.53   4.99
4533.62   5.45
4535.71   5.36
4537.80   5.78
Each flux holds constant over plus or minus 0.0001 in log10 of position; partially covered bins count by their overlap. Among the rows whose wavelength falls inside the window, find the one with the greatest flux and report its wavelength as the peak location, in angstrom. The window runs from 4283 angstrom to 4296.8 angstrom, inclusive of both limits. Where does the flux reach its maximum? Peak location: 4283.96 angstrom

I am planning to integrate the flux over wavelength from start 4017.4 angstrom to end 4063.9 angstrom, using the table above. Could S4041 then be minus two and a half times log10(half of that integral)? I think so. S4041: -4.89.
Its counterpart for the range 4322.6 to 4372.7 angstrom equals -5.17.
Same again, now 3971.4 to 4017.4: -4.73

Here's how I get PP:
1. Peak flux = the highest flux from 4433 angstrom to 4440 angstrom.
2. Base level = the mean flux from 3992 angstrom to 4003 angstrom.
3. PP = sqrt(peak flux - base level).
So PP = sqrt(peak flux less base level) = 1.24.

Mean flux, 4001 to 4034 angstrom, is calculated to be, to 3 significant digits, 3.93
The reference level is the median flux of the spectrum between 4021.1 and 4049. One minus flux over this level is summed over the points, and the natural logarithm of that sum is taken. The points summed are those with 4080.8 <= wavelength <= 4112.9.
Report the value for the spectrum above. -1.4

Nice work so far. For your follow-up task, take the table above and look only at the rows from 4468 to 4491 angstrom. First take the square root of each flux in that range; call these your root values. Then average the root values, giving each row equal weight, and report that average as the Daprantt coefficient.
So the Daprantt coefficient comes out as 2.38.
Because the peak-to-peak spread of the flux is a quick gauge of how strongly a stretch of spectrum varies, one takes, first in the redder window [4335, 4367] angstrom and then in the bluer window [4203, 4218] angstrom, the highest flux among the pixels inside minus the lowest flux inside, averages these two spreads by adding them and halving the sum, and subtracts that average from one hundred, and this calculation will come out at 99.2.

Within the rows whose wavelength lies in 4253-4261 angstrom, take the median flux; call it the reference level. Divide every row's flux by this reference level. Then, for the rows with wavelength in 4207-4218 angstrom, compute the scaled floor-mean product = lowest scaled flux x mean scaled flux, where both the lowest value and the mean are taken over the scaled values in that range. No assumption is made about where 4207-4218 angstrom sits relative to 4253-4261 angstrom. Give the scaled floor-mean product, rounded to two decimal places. 0.87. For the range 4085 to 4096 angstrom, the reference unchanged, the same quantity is 0.94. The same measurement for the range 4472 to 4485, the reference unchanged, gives 1.78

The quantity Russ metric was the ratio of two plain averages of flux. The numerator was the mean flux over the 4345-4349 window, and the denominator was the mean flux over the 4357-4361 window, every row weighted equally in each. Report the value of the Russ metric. 0.97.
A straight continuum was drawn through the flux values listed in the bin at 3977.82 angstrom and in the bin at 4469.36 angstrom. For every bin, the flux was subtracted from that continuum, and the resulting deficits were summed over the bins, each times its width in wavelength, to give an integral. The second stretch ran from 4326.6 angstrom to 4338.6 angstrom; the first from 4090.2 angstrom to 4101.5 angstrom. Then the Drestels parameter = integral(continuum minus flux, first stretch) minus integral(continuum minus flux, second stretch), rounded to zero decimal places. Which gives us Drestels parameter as -7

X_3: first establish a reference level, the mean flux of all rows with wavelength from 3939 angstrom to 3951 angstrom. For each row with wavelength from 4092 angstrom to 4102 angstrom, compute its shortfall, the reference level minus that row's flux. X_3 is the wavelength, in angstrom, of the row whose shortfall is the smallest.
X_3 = 4093.03 angstrom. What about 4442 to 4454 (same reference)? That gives 4442.68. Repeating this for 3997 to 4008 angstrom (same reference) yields 3999.86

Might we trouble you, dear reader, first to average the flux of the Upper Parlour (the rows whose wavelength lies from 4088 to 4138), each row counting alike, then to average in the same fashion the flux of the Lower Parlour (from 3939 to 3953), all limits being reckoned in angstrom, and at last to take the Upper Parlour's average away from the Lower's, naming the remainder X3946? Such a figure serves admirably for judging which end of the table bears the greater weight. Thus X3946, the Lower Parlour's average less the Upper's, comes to -1.4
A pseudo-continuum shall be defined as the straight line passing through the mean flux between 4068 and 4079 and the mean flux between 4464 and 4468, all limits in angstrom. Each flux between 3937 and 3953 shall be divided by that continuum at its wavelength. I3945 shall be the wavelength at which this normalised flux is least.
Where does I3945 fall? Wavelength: 3937.72 angstrom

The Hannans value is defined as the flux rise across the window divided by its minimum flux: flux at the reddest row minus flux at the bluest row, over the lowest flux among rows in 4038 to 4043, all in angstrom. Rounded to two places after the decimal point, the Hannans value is -0.11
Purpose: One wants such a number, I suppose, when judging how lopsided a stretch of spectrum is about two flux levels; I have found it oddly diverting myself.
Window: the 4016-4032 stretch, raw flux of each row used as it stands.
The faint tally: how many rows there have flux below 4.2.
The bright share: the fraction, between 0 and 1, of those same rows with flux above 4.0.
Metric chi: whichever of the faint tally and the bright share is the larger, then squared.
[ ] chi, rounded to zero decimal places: 64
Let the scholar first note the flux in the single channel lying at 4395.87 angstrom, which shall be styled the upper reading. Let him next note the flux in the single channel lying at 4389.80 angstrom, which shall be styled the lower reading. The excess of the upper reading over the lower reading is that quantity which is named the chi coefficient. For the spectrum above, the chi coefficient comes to 0.3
